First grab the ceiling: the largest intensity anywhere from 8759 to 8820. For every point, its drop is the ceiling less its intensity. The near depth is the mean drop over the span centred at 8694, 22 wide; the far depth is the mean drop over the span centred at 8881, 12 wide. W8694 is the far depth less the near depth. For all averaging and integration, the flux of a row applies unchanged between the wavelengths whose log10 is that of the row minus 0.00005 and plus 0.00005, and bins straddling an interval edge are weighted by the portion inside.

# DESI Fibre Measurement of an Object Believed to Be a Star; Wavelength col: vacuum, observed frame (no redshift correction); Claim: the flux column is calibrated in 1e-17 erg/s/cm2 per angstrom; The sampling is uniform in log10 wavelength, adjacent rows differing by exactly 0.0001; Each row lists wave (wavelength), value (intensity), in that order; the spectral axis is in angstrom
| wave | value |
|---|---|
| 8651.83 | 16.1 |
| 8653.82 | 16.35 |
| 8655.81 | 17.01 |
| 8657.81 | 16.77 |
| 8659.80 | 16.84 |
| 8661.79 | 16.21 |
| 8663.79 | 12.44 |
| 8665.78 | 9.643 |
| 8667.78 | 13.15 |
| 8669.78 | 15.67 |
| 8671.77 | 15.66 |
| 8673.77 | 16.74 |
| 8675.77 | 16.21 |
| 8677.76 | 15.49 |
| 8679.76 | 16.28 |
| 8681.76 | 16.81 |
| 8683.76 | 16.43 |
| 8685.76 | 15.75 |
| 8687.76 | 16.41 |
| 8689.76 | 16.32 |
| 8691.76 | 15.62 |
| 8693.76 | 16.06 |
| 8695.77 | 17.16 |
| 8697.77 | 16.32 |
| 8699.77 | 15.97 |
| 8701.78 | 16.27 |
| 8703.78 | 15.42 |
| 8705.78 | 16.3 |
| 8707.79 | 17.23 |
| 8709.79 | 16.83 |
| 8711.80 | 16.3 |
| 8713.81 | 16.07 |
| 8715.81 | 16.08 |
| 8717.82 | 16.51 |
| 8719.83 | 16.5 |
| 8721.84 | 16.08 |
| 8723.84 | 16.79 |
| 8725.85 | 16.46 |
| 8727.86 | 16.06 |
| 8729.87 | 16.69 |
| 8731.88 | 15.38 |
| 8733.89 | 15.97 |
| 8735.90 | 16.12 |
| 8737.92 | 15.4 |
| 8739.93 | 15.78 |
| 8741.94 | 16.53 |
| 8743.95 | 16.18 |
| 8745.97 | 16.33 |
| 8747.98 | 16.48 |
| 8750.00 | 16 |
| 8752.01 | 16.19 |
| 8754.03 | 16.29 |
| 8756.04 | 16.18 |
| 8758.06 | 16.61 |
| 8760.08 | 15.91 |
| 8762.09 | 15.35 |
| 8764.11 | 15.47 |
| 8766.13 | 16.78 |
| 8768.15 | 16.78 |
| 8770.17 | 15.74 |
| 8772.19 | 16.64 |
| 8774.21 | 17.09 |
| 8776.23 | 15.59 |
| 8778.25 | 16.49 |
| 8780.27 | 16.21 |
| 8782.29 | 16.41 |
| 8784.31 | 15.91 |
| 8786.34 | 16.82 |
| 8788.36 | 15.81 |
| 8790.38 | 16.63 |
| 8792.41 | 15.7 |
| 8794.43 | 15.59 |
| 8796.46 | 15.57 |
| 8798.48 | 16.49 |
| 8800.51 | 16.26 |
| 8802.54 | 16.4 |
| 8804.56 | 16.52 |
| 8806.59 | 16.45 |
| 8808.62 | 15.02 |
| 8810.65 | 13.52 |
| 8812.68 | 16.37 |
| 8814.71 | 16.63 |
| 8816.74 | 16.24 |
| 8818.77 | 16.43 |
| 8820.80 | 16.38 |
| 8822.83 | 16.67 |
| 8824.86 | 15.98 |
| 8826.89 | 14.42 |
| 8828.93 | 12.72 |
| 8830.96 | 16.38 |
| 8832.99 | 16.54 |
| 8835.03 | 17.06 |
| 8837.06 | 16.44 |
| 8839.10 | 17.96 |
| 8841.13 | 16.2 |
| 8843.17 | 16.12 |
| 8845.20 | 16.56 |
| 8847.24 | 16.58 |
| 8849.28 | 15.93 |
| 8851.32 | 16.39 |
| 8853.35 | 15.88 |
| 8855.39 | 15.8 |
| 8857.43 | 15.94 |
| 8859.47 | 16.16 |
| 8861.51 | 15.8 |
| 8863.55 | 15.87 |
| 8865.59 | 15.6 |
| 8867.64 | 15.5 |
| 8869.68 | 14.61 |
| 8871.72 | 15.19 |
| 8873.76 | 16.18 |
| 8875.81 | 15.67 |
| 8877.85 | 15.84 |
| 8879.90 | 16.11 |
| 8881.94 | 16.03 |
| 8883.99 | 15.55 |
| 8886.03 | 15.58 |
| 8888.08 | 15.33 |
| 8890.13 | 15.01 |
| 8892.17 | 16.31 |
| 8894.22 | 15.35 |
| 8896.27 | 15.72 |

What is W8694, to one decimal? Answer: 0.4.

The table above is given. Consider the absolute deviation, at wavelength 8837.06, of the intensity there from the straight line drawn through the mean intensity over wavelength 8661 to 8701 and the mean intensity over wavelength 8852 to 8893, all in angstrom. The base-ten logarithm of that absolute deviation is -0.11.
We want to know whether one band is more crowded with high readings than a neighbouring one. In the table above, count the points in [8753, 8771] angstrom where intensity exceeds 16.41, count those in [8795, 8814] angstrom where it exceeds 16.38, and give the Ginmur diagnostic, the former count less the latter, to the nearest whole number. -1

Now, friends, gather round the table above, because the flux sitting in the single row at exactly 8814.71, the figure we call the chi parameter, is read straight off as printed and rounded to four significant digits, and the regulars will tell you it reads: 16.63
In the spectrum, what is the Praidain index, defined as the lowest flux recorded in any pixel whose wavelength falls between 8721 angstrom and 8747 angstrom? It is 15.38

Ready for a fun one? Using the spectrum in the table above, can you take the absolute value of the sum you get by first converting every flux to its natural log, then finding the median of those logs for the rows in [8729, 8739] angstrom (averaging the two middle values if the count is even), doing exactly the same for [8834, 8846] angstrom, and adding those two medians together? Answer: 5.57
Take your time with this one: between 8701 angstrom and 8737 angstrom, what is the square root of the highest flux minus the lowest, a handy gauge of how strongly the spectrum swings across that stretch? 1.36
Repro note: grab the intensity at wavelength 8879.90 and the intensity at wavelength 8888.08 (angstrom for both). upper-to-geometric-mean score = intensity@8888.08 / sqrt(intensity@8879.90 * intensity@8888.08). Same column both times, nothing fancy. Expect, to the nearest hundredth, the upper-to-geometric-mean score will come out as 0.98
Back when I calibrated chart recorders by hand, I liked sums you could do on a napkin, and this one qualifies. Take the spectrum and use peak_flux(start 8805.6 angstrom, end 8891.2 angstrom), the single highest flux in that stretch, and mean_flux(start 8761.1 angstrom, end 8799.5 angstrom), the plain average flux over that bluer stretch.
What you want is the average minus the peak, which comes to -1.80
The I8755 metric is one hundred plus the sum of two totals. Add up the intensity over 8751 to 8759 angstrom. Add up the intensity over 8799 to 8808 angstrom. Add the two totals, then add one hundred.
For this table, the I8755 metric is 231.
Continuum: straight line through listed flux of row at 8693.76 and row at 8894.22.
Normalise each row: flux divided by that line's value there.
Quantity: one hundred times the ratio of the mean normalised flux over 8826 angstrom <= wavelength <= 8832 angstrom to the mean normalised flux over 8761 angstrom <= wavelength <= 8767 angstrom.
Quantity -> 93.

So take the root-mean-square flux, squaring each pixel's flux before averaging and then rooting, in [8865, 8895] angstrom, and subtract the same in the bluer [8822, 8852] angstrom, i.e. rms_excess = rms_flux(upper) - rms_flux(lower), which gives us -0.57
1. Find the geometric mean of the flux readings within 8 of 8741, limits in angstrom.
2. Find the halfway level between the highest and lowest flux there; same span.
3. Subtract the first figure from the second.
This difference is -0.13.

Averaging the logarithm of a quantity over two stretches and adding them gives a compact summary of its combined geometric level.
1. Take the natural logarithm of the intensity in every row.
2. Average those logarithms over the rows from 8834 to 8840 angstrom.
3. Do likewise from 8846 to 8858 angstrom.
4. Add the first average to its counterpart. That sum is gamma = 5.62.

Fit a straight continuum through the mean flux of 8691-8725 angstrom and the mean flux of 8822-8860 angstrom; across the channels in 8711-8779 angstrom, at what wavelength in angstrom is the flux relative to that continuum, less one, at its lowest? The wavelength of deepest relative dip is 8731.88 angstrom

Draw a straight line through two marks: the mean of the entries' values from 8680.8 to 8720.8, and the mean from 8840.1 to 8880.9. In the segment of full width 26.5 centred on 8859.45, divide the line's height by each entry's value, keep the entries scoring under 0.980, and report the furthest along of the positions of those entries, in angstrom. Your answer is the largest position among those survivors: 8851.32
